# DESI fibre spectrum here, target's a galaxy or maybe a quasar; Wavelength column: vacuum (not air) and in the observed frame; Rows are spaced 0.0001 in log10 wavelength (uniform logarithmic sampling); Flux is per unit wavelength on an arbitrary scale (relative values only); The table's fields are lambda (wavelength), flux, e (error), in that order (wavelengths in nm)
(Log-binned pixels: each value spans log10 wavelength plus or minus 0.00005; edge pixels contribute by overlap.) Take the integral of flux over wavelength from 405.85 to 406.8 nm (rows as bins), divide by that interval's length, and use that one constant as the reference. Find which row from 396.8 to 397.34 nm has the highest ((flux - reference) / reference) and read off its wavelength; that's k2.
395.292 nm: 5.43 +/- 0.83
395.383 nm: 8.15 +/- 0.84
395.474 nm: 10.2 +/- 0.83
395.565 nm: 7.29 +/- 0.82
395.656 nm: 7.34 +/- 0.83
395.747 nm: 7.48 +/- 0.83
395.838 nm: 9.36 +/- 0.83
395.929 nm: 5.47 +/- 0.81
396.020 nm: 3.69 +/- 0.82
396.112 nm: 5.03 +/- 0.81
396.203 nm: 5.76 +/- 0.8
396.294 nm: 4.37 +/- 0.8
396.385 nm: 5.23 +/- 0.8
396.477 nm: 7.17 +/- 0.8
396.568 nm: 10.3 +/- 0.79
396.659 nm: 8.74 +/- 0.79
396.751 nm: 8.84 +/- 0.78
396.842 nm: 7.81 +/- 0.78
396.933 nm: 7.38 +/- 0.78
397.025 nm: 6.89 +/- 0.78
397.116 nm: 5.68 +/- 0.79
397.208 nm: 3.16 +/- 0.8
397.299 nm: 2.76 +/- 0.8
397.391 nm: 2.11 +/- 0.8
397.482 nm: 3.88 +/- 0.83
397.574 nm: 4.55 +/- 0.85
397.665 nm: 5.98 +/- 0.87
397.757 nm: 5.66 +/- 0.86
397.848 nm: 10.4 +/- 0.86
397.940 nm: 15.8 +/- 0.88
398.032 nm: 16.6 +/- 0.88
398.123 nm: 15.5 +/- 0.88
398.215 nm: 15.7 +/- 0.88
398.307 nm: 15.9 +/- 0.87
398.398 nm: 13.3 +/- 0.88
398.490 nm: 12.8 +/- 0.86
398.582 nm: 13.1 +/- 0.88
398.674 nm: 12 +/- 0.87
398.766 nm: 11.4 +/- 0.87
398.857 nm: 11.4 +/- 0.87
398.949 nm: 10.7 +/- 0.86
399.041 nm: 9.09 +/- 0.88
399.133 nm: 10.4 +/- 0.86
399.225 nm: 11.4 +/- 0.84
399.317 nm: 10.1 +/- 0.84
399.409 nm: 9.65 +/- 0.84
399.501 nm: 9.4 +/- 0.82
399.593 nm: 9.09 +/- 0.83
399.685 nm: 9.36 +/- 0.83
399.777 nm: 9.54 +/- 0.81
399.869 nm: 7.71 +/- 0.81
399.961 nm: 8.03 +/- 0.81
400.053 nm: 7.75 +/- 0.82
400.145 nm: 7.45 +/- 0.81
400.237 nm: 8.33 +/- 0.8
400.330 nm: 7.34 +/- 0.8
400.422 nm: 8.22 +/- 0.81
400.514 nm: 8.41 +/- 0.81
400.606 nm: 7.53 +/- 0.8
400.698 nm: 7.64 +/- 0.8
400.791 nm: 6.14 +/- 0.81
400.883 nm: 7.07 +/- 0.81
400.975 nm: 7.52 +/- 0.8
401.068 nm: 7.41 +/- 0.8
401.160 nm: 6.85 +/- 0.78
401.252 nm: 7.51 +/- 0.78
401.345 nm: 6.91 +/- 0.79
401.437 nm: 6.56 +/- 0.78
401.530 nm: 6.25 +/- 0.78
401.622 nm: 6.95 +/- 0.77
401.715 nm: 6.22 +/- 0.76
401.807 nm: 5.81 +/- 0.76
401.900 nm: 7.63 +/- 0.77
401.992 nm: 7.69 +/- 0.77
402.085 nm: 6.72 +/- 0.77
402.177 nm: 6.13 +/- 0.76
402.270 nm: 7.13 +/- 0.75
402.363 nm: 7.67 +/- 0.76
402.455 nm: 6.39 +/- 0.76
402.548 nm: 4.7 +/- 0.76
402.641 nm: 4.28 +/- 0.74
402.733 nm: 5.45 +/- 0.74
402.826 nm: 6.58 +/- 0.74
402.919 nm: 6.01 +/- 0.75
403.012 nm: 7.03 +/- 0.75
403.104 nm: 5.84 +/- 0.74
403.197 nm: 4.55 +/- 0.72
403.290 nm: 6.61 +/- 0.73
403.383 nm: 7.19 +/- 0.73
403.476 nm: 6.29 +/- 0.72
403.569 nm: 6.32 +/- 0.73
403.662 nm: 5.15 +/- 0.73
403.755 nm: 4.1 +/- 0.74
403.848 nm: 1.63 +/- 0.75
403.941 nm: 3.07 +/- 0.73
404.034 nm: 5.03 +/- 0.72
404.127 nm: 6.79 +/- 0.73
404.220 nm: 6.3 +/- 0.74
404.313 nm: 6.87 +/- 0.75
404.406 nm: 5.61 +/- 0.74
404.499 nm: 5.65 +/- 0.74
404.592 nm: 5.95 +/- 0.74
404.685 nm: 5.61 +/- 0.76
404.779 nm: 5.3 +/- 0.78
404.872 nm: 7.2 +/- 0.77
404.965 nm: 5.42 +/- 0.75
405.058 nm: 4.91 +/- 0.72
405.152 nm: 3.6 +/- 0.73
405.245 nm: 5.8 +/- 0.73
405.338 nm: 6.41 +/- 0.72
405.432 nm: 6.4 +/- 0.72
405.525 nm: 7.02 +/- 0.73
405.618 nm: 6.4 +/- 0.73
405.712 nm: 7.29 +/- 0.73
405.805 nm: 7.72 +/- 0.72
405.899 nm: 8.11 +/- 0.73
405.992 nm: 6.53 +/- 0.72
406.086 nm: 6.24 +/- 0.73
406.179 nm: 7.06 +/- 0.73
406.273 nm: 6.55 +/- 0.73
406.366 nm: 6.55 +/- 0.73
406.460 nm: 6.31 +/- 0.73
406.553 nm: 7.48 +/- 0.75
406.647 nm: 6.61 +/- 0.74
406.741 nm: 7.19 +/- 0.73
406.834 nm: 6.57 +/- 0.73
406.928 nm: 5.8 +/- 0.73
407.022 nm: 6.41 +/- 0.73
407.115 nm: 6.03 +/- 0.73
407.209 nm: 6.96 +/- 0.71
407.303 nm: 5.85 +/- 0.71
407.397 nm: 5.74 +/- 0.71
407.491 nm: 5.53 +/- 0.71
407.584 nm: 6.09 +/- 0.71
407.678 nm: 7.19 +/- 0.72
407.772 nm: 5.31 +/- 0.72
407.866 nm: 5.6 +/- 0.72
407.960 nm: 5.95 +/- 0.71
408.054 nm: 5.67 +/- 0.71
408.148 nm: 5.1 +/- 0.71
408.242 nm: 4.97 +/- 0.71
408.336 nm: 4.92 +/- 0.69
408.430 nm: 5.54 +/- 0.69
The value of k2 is 396.842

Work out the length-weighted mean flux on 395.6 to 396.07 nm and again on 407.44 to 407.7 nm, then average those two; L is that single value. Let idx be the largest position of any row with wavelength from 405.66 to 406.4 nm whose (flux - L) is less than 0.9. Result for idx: 406.366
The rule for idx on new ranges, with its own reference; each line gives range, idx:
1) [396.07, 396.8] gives 396.477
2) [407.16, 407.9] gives 407.866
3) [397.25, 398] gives 397.757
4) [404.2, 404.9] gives 404.872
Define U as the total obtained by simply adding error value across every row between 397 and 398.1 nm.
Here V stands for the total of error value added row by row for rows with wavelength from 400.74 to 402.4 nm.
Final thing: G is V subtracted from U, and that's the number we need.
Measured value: -4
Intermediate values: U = 10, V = 14.0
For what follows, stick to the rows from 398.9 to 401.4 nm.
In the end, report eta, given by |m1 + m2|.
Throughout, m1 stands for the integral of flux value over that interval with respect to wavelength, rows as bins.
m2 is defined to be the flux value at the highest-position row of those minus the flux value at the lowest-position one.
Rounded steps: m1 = 21.0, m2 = -3.8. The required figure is 17.2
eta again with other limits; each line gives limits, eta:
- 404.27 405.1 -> 2.9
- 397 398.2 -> 18.0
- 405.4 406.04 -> 4.7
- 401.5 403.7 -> 12.7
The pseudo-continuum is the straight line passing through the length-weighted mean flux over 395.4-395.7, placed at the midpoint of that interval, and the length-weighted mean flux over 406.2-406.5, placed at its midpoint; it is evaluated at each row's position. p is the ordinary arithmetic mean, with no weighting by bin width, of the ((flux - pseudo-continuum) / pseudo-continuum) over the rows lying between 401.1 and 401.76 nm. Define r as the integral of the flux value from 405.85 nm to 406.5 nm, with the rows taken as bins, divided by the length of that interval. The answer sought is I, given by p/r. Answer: -0.011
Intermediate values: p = -0.08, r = 6.8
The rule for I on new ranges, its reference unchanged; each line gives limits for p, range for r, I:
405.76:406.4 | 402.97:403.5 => 0.010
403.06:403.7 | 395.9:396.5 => -0.028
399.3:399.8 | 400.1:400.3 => 0.032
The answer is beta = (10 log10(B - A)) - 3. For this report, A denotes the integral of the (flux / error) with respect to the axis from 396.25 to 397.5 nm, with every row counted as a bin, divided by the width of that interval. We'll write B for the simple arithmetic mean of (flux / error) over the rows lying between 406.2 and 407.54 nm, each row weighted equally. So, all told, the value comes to -3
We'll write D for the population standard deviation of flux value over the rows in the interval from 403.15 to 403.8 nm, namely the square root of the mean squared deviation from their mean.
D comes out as 1.07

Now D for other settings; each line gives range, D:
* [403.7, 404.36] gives 1.85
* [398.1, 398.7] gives 1.49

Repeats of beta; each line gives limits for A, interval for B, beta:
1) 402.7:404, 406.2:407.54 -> -1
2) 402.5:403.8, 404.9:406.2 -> -3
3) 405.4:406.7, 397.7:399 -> 4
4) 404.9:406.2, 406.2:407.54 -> -14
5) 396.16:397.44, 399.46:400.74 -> 1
